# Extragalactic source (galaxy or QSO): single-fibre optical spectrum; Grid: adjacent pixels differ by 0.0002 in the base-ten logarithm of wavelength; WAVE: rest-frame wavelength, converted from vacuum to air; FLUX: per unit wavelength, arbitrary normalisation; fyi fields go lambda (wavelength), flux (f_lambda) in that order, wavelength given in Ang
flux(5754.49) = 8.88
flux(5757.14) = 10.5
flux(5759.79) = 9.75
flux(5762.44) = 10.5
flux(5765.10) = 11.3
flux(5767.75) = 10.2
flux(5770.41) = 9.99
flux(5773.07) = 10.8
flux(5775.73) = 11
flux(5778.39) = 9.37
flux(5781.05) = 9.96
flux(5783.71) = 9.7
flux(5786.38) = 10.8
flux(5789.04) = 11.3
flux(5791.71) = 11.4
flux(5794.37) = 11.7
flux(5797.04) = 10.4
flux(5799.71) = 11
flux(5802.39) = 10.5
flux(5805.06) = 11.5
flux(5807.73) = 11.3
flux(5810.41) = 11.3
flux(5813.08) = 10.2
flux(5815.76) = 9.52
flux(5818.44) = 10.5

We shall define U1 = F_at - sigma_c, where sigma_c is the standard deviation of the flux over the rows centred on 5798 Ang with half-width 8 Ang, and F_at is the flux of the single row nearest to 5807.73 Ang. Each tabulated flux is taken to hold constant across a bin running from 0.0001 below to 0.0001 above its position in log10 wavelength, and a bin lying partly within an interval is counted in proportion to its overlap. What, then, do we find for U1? 10.8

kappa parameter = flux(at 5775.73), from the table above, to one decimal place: 11.0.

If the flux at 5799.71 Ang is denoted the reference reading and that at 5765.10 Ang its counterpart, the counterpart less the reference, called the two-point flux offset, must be 0.3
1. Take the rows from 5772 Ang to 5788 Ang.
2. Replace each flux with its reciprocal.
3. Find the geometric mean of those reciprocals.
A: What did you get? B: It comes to 0.098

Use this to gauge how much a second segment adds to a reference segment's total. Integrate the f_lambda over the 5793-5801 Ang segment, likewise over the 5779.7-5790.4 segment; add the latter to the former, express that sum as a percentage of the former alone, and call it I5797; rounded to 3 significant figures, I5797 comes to 226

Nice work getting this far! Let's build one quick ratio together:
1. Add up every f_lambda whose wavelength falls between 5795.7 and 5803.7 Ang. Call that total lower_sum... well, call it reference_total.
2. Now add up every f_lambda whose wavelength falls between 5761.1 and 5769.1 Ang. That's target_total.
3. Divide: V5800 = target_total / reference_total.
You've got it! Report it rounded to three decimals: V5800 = 1.003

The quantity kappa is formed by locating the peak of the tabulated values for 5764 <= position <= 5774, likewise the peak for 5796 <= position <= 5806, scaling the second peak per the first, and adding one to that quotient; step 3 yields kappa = 2.02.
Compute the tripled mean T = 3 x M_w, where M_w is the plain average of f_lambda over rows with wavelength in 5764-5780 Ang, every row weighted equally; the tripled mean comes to 31.3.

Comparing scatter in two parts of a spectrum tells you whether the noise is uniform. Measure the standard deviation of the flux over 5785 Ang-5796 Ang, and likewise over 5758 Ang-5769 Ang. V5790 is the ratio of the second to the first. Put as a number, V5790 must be 1.7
